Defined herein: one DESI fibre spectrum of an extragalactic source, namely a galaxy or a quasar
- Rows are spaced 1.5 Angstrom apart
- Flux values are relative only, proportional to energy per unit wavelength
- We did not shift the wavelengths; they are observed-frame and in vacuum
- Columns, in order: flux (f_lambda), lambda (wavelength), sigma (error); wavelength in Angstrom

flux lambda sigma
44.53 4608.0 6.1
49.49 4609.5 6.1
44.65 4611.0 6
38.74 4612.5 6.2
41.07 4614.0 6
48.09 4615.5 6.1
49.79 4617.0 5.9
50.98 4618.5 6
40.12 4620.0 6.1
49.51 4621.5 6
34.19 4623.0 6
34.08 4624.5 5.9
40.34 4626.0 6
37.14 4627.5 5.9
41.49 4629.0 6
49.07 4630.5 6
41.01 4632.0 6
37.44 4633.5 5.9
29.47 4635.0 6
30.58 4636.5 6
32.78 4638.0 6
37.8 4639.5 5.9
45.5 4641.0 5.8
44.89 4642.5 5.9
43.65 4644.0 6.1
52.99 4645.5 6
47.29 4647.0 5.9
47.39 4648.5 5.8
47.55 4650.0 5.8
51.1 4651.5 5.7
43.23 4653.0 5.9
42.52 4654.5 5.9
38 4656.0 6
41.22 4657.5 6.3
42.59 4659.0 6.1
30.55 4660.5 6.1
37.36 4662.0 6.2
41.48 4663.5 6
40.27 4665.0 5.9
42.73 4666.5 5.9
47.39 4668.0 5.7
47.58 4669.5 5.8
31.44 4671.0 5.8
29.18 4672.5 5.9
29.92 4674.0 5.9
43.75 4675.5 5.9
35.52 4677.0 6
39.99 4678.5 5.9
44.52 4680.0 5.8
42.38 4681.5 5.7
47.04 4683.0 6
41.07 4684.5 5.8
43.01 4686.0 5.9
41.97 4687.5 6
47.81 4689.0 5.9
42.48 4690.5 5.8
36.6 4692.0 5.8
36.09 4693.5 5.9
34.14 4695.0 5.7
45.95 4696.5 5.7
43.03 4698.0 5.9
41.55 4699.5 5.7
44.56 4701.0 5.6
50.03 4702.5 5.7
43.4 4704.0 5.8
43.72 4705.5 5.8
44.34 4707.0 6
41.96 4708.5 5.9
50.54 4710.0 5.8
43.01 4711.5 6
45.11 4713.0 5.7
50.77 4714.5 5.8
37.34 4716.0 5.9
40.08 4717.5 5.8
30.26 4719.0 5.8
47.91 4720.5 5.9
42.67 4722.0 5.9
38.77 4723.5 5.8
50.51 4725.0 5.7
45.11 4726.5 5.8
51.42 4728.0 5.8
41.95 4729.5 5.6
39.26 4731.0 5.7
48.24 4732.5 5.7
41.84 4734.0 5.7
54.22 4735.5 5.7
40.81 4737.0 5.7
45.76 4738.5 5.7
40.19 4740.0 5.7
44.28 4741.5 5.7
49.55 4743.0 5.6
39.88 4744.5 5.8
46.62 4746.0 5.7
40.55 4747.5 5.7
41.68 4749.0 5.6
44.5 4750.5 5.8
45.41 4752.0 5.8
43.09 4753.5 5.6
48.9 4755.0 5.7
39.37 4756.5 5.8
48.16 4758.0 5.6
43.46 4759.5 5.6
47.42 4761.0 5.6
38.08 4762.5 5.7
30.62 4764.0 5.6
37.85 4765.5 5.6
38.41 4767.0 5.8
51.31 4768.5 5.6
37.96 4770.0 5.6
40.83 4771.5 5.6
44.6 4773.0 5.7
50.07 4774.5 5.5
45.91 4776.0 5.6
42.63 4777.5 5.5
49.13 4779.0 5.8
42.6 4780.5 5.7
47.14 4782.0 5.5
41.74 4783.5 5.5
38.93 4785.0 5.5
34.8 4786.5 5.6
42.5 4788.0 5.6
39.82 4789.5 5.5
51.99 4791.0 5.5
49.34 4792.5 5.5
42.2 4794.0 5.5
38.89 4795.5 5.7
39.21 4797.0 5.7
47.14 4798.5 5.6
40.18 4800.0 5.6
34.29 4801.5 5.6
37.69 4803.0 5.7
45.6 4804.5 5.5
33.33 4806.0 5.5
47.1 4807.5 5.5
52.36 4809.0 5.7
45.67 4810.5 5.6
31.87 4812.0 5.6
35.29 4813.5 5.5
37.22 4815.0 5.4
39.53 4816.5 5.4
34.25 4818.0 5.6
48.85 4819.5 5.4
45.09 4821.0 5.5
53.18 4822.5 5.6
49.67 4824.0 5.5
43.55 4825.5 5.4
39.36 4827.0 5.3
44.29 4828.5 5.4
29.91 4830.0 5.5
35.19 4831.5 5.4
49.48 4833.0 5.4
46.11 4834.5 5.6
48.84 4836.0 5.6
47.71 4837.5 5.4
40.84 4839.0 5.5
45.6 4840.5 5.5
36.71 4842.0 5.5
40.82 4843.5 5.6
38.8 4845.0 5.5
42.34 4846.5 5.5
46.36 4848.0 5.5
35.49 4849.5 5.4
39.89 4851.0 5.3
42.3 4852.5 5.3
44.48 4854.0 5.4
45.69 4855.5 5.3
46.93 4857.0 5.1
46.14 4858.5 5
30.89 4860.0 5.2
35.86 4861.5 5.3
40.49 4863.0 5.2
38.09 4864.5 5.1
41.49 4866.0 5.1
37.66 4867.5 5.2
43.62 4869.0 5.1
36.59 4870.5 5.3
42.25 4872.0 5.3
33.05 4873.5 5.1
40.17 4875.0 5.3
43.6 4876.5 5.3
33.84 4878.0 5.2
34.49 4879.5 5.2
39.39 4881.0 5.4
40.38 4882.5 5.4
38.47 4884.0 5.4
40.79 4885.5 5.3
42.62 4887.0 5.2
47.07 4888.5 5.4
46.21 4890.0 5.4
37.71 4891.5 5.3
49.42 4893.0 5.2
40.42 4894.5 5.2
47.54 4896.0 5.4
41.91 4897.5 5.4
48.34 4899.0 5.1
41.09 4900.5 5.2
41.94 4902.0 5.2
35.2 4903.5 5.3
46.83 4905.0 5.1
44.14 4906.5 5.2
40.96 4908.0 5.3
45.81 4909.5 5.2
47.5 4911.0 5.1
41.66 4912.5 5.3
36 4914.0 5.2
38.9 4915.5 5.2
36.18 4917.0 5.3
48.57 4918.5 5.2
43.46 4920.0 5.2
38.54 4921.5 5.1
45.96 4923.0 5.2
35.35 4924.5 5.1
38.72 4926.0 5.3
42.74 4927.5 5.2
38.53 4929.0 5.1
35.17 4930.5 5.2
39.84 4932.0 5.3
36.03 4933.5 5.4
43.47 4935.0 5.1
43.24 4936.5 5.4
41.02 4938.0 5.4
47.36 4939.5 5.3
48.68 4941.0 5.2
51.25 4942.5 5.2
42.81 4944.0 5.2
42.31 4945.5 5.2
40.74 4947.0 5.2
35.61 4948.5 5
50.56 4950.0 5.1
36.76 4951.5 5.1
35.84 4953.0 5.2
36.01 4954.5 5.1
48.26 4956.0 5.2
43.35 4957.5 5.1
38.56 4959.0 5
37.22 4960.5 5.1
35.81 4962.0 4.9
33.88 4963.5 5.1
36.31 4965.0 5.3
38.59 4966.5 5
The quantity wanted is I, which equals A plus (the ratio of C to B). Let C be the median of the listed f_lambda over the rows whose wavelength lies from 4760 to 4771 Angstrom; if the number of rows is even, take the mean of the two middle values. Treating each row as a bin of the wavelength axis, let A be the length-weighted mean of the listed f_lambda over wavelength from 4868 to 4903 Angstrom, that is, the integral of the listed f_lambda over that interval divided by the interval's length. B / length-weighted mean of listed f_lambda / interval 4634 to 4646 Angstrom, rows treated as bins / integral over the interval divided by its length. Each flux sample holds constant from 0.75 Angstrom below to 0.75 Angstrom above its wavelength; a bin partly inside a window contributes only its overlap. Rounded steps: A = 41.3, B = 39.4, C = 38.1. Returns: 42.2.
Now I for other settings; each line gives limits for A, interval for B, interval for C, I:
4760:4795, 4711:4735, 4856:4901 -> 43.8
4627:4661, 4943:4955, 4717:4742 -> 42.7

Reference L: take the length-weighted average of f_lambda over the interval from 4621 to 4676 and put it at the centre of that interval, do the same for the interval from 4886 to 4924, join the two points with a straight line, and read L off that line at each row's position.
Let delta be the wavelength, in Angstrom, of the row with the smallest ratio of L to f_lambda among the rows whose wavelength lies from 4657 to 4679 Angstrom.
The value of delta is 4669.5 Angstrom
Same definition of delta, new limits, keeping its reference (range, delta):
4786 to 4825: 4822.5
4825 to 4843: 4833.0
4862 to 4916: 4893.0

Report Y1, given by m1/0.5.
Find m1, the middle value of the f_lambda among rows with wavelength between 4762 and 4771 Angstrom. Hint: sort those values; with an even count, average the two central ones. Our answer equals 76.0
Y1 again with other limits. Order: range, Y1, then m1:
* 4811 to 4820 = 72.5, 36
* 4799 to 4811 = 85.8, 43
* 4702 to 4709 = 87.4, 44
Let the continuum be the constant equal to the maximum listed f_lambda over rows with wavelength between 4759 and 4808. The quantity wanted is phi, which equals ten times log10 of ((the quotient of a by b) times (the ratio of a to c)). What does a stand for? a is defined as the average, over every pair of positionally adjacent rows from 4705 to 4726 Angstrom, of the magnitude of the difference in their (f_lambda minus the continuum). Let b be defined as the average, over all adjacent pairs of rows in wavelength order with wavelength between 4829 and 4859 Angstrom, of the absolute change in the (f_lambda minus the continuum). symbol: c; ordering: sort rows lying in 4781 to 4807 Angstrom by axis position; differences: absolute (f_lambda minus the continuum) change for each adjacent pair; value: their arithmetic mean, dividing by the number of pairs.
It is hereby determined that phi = 2.8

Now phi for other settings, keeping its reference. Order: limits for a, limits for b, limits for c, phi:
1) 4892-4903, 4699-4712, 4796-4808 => 0.1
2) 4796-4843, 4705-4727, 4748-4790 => 0.8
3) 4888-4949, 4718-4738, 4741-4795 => -2.7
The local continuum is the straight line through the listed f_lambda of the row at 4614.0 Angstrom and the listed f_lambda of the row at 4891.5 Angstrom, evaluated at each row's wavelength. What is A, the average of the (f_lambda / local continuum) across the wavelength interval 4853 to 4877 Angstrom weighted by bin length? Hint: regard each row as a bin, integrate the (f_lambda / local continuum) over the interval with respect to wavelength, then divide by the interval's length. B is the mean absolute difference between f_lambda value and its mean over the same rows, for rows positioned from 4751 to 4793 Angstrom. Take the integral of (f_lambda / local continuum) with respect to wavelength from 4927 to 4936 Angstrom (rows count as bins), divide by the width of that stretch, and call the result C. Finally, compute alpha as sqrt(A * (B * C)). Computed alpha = 2.19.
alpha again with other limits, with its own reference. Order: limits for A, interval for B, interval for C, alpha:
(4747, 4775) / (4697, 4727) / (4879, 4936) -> 2.06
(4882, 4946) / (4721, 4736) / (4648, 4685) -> 2.29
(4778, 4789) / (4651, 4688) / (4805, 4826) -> 2.26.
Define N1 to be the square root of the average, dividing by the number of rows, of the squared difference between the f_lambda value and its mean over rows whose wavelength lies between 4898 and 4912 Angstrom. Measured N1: 3.94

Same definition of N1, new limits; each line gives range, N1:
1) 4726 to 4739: 4.78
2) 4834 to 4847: 3.94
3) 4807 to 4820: 6.88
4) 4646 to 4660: 3.82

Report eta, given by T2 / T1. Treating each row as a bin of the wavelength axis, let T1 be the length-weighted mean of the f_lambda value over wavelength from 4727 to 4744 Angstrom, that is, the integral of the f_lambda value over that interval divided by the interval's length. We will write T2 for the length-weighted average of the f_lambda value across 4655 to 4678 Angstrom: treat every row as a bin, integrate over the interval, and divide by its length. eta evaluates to 0.86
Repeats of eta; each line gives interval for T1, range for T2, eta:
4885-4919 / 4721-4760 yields 1.04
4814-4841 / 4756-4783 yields 1.00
